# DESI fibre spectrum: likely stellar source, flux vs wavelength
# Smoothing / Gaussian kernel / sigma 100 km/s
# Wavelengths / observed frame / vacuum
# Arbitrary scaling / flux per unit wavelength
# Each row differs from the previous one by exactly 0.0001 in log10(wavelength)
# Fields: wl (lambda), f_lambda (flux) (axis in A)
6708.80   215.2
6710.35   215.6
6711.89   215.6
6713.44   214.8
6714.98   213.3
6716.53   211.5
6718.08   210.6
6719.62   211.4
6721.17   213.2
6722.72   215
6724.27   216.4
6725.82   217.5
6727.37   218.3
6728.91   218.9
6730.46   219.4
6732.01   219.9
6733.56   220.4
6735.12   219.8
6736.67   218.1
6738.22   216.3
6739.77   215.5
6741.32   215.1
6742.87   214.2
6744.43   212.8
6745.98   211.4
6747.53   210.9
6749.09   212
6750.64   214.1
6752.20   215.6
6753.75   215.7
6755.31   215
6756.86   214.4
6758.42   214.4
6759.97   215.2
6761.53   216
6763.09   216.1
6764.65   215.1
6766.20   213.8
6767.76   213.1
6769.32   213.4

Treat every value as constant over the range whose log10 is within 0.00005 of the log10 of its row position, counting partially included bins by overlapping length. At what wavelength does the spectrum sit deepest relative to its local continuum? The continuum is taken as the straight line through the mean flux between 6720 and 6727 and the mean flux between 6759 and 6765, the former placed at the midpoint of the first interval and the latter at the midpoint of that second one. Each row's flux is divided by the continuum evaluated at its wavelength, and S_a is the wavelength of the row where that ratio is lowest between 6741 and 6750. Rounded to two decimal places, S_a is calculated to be 6747.53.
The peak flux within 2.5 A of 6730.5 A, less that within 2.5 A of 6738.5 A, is 2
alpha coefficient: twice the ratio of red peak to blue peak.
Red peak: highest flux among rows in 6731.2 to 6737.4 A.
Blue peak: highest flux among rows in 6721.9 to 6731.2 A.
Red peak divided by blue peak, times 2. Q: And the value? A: 2.01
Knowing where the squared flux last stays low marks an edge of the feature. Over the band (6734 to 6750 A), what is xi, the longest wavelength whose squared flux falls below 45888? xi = 6749.09 A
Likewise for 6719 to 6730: 6721.17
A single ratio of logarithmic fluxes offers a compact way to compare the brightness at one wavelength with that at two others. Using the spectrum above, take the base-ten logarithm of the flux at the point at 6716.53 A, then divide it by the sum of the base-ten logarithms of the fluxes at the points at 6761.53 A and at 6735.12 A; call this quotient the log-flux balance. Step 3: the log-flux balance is 0.497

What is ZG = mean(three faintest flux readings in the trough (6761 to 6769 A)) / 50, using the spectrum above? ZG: 4.28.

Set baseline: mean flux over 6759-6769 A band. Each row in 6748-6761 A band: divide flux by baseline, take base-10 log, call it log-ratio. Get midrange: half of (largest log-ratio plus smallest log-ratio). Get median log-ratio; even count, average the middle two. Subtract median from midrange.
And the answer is -0.0017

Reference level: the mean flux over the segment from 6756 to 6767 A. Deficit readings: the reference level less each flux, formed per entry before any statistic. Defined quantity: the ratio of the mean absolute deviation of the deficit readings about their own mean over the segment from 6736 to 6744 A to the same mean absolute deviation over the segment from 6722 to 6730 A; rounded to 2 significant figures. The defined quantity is 0.89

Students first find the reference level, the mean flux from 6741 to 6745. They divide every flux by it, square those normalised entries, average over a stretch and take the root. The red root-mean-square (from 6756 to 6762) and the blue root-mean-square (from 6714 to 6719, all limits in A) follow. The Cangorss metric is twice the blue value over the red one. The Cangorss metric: 1.97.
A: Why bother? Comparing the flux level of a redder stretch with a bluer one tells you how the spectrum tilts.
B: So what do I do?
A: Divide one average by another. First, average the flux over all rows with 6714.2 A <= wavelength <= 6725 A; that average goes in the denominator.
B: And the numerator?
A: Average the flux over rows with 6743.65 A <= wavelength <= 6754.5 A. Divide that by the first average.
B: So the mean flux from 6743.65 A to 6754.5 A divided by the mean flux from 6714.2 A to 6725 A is 1.00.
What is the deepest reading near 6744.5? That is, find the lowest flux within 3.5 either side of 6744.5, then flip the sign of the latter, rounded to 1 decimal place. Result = -210.9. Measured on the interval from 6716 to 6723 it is -210.6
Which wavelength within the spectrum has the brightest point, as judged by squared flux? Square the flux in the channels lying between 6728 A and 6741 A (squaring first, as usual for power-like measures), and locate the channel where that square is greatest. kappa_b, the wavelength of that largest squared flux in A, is 6733.56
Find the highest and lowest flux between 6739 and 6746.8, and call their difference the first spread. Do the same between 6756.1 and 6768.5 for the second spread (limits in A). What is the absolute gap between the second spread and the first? 1.10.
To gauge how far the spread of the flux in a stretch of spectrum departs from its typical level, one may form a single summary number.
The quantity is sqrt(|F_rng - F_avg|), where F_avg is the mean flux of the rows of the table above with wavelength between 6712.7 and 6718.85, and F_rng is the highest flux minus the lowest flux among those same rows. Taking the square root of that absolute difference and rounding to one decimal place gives 14.4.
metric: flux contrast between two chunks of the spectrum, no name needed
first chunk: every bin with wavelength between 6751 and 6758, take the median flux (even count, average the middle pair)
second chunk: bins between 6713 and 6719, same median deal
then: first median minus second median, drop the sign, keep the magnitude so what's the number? 2.9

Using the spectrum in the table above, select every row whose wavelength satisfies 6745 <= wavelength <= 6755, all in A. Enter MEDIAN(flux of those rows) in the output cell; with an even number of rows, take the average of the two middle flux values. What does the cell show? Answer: 213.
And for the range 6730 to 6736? 220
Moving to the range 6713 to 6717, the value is 213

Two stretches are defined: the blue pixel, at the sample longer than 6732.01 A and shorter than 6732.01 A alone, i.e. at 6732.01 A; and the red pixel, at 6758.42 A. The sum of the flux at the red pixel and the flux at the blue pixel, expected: 434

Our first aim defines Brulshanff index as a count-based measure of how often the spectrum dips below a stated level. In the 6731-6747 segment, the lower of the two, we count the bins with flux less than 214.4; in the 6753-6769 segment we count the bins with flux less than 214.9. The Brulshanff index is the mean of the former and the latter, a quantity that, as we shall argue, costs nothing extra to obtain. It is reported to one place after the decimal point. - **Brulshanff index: 3.5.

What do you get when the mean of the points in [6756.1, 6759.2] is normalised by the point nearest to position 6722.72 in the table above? 1.00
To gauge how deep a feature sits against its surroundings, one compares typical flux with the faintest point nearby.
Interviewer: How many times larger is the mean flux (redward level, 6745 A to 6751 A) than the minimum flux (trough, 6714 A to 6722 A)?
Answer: 1.01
